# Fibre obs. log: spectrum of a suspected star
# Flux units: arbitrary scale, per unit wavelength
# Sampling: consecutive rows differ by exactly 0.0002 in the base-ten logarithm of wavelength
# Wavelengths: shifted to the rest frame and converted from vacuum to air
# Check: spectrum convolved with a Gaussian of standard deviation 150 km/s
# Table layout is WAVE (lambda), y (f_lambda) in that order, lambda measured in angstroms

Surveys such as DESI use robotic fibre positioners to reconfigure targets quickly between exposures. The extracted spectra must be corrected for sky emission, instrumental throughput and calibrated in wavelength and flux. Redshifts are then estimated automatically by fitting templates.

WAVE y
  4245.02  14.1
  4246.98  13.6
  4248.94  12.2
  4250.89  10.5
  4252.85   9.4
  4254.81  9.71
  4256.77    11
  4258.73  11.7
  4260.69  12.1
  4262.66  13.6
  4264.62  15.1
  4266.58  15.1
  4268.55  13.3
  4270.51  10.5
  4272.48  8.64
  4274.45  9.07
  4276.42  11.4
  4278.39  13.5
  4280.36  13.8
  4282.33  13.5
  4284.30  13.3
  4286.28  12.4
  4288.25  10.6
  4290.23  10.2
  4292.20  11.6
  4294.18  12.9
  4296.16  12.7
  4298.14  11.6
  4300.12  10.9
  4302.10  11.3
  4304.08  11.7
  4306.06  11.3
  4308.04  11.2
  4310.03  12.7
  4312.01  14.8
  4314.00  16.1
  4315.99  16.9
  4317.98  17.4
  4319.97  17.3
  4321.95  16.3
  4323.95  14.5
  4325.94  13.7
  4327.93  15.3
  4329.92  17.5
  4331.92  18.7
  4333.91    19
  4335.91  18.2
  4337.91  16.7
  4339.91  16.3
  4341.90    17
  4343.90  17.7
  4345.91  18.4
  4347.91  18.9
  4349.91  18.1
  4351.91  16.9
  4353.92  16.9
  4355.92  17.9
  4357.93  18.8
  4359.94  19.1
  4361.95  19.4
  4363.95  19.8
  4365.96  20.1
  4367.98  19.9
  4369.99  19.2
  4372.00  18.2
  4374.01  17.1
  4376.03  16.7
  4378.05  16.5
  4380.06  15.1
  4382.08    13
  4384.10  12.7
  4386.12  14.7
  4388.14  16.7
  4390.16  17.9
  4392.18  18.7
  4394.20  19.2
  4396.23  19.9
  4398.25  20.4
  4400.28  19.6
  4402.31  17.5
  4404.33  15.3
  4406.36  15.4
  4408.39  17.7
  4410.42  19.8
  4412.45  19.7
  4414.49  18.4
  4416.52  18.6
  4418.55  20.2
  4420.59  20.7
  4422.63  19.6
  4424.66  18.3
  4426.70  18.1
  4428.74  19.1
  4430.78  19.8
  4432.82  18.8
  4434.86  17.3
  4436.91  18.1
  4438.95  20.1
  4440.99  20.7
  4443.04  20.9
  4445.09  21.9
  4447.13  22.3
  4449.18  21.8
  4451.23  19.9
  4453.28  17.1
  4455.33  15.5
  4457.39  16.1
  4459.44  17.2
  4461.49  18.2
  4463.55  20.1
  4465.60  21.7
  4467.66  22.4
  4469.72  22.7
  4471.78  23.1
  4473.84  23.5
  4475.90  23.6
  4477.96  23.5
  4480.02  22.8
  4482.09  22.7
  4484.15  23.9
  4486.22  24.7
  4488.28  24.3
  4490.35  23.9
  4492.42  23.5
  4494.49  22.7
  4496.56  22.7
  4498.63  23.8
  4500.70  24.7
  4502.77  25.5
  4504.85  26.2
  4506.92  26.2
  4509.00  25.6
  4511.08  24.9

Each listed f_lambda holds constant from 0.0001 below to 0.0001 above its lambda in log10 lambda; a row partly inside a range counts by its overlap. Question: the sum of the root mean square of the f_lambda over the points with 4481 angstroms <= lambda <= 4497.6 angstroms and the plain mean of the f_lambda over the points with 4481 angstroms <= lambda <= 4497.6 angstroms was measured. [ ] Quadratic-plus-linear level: 47.1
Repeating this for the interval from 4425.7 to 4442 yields 38.0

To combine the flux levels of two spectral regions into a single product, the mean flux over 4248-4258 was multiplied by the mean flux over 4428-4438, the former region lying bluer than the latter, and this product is 197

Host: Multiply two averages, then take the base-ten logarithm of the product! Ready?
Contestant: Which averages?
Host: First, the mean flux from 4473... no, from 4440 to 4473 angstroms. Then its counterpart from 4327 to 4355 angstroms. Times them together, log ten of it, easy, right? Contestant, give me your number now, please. 2.55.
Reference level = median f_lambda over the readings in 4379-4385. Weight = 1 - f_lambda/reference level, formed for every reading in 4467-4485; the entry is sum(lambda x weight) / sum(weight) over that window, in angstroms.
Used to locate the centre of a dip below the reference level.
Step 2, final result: 4476.0 angstroms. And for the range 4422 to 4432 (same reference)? 4426.8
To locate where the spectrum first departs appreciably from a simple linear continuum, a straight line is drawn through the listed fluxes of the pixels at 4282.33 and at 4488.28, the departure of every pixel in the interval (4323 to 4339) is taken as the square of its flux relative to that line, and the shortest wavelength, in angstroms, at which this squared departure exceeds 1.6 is 4325.94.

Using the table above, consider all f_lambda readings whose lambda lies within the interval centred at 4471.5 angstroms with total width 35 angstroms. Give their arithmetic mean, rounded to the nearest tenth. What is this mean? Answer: 21.5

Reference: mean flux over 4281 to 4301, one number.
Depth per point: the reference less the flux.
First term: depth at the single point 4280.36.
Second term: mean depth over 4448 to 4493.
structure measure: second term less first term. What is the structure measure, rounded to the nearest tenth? -7.7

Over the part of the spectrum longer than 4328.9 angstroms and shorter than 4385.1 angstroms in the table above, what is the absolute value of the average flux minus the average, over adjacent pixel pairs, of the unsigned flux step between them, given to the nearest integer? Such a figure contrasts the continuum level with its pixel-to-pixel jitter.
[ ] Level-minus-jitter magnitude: 17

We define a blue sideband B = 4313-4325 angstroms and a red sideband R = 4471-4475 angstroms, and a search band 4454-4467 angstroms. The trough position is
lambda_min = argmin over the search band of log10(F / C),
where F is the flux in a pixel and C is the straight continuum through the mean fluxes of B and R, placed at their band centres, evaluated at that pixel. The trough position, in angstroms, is 4455.33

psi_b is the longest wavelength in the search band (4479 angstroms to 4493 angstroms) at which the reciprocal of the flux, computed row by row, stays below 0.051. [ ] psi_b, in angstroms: 4492.42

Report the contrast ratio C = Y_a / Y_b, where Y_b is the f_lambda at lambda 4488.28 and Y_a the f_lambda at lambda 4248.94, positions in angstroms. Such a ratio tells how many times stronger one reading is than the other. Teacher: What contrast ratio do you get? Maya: 0.50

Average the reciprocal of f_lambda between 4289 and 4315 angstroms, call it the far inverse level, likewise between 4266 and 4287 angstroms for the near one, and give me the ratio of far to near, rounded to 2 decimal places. 0.98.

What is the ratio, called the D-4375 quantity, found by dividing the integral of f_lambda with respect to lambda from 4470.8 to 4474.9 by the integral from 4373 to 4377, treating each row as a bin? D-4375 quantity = 1.41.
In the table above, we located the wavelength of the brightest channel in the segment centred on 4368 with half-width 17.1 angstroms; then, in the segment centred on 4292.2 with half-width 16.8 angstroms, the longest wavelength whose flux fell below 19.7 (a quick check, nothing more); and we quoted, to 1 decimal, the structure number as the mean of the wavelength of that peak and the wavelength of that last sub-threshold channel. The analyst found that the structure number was 4337.0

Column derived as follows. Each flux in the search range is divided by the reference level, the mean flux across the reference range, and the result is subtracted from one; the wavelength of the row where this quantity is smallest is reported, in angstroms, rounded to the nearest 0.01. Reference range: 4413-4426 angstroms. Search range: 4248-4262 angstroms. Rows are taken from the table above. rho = 4248.94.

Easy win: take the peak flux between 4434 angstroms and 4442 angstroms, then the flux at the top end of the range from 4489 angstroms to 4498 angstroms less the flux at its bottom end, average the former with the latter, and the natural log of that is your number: 2.28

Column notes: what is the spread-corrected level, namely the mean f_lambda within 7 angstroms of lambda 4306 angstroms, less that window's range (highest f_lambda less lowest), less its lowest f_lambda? -2.8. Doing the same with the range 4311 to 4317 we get -1.0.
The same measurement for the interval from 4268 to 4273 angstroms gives -2.5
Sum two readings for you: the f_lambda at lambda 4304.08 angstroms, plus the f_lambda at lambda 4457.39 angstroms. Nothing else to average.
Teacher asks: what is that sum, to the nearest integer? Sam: 28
